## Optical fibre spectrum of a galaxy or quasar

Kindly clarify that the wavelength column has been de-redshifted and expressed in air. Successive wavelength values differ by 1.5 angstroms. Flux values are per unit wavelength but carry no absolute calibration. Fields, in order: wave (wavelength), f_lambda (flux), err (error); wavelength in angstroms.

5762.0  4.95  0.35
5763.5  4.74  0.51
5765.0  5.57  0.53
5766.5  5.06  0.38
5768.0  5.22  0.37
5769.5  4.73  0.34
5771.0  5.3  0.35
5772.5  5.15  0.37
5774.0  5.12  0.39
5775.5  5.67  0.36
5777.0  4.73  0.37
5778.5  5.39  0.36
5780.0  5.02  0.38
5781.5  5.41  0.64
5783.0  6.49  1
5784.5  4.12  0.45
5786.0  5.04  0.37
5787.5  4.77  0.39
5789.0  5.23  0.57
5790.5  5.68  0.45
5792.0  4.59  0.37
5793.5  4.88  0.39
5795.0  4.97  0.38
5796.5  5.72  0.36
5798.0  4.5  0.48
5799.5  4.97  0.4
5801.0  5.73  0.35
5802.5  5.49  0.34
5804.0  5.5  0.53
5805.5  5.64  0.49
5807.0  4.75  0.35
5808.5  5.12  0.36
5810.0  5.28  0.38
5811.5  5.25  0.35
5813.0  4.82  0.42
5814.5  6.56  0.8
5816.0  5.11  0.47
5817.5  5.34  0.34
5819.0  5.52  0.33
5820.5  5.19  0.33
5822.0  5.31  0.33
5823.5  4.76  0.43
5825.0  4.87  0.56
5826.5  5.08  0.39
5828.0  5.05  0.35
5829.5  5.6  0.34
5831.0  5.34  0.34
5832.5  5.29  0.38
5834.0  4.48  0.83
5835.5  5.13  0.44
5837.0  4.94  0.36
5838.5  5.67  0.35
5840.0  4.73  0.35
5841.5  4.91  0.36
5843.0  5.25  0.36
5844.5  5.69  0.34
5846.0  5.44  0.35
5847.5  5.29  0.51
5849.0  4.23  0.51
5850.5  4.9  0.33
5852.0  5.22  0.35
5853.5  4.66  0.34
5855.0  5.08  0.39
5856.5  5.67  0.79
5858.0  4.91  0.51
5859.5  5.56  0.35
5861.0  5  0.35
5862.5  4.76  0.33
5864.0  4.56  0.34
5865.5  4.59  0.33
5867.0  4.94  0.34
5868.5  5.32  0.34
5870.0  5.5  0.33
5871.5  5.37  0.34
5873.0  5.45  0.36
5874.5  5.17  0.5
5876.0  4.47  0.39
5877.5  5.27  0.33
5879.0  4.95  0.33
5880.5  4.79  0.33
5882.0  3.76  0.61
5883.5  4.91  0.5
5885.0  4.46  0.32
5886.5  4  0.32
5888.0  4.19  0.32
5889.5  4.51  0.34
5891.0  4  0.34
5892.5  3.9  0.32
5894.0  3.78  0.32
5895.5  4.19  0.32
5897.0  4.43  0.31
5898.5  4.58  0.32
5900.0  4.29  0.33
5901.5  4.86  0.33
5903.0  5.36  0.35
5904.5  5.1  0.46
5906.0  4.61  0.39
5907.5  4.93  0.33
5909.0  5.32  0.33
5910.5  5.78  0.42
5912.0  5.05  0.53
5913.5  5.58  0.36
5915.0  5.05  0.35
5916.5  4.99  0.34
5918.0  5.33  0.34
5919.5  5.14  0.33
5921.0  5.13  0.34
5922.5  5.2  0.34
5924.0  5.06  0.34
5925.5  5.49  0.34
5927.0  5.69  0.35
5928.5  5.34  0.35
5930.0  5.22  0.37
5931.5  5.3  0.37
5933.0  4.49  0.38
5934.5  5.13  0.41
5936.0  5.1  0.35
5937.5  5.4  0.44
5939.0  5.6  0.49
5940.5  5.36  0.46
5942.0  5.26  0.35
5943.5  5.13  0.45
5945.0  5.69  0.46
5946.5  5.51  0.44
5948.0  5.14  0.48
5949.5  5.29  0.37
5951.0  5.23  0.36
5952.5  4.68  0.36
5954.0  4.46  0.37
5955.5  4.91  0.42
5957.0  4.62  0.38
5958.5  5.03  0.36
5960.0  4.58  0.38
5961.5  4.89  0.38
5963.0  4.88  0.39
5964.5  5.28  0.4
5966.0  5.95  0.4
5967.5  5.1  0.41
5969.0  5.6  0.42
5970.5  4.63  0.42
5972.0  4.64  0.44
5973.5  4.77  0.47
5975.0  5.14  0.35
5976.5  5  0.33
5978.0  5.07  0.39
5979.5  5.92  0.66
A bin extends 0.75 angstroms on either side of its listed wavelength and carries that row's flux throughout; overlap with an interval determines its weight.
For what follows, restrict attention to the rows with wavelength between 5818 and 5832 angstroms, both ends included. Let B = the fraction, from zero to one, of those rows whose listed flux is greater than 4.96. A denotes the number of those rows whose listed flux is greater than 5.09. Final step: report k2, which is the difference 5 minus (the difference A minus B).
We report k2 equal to 0.8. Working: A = 5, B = 0.78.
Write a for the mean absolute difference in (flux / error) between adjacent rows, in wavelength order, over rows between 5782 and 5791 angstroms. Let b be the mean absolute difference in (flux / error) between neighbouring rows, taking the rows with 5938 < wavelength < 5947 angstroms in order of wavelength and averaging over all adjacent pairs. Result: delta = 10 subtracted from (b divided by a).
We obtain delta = -9.4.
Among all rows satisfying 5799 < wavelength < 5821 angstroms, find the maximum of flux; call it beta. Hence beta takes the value 6.56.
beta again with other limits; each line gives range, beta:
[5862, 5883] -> 5.5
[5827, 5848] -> 5.69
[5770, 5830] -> 6.56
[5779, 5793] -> 6.49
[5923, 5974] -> 5.95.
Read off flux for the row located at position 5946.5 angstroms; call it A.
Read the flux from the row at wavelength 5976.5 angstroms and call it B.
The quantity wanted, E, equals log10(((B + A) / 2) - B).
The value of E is -0.59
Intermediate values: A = 5.51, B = 5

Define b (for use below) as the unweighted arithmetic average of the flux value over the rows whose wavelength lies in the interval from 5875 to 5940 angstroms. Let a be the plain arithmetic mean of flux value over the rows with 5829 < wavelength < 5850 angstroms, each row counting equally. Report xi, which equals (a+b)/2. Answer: 5.01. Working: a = 5.14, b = 4.88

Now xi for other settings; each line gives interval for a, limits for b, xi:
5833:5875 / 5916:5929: 5.17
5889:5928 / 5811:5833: 5.09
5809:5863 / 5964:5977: 5.14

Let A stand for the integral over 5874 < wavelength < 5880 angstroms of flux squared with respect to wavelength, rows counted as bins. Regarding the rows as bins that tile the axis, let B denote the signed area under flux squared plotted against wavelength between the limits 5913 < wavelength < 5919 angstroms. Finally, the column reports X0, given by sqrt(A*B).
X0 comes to 155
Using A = 148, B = 164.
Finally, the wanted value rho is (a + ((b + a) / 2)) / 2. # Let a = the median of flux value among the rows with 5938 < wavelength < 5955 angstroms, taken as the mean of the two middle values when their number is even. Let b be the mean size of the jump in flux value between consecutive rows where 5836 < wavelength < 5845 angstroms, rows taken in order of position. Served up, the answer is 4.08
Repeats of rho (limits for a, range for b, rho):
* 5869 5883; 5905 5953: 3.95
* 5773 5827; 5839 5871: 3.97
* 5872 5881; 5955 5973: 3.91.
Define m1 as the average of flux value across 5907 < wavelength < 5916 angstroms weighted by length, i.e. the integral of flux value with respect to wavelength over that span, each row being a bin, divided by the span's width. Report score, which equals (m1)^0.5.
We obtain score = 2.30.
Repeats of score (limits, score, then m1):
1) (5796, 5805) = 2.31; 5.32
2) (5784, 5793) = 2.22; 4.93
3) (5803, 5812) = 2.29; 5.26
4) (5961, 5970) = 2.30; 5.28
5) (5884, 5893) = 2.05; 4.20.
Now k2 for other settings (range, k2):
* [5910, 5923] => 0.0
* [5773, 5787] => 0.8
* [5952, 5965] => 4.2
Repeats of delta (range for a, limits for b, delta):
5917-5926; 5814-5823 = -6.0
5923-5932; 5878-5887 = -5.2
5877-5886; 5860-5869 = -9.8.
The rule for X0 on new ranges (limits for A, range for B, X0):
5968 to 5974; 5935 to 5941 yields 159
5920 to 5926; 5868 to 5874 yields 169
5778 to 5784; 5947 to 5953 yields 171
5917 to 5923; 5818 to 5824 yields 163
